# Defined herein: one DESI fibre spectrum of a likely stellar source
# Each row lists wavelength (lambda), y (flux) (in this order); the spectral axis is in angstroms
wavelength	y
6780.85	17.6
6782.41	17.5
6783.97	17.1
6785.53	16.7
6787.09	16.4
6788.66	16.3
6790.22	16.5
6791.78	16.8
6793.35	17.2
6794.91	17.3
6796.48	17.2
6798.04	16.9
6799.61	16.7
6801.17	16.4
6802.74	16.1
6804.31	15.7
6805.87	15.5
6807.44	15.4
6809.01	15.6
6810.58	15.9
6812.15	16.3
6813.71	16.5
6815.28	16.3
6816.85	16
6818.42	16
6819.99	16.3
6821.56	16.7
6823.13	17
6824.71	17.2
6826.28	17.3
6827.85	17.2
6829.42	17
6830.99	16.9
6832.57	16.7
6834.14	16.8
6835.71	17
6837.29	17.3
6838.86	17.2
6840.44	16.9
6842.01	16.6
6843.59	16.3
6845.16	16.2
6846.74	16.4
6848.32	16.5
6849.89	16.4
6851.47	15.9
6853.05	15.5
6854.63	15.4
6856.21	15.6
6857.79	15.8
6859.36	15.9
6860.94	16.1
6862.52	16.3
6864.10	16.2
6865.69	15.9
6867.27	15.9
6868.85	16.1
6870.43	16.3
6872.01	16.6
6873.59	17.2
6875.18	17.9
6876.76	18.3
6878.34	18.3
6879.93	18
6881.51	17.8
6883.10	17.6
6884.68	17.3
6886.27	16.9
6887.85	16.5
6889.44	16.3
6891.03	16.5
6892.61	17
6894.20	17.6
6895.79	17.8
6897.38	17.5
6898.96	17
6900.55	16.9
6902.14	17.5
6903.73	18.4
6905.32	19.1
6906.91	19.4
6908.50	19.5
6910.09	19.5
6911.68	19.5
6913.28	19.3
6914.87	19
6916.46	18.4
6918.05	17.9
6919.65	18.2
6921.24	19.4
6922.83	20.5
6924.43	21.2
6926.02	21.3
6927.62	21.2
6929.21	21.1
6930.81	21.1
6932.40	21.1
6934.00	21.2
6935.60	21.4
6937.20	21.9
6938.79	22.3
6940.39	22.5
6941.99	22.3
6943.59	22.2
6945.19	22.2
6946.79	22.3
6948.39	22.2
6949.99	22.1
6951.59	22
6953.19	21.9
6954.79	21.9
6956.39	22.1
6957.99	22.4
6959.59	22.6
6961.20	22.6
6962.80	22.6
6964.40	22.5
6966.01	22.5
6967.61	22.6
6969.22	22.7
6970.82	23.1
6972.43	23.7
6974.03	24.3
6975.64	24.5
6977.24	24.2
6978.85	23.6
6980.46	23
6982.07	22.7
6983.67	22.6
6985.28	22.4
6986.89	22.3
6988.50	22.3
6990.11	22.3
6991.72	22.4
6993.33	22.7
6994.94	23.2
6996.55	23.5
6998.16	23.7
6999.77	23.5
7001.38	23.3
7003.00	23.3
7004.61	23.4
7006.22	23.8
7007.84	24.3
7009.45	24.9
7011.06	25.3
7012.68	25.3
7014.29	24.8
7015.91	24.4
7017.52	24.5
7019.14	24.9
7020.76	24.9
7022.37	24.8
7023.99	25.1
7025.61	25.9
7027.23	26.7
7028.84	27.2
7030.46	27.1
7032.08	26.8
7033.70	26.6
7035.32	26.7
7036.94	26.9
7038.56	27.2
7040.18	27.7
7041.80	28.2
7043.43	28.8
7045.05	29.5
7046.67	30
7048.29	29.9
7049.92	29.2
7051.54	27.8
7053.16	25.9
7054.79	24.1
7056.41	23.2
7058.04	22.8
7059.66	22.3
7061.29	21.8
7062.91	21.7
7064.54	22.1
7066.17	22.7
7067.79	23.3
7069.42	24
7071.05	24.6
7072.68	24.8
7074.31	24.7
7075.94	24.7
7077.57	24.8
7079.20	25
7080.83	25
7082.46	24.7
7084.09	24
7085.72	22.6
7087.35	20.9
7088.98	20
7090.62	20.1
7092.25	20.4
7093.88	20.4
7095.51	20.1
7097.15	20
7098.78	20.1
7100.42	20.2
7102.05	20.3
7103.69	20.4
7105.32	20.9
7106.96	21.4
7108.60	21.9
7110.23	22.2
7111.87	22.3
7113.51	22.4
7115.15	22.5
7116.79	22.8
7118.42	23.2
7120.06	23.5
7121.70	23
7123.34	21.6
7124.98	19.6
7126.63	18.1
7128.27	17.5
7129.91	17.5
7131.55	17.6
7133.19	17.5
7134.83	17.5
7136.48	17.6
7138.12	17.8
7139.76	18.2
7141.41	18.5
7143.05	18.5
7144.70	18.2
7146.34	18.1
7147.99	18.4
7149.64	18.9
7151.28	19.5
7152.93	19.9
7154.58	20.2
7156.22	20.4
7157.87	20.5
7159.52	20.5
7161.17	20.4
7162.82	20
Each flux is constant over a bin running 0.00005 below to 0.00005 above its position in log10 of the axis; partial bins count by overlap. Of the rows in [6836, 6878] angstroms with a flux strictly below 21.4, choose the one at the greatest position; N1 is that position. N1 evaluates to 6876.76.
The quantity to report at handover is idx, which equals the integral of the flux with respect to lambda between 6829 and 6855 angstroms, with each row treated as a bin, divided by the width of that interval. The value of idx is 17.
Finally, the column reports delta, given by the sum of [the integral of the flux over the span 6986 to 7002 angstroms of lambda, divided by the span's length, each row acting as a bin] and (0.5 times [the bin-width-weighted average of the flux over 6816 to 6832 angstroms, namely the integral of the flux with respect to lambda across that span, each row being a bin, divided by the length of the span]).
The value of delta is 31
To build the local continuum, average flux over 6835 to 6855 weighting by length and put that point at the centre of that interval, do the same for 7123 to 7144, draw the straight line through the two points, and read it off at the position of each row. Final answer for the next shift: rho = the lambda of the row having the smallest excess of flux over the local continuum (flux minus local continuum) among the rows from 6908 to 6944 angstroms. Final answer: 6918.05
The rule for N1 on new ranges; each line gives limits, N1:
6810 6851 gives 6849.89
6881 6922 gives 6921.24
